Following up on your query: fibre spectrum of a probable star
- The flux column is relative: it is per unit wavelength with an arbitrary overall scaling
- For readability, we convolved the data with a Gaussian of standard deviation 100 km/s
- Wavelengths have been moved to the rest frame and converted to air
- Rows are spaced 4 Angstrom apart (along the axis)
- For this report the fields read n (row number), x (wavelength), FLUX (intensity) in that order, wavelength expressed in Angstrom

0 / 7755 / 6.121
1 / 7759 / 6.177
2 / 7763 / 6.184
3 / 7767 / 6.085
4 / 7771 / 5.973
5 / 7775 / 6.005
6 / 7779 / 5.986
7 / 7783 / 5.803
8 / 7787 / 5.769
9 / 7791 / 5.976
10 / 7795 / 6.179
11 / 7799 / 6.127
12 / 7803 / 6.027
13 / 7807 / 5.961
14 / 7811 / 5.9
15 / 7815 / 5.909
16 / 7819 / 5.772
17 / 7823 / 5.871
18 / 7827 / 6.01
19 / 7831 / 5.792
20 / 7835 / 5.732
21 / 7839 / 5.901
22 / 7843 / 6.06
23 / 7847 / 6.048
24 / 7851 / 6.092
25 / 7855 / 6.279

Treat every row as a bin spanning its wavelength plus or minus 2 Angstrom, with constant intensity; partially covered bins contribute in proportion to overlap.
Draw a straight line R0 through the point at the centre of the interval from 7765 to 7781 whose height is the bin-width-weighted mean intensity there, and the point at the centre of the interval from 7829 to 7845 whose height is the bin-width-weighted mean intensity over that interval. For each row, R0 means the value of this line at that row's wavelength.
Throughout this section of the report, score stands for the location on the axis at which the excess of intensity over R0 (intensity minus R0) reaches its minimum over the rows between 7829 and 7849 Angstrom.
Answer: 7835 Angstrom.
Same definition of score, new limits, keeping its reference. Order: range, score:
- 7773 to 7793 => 7787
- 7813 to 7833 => 7819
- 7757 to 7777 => 7771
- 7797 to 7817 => 7811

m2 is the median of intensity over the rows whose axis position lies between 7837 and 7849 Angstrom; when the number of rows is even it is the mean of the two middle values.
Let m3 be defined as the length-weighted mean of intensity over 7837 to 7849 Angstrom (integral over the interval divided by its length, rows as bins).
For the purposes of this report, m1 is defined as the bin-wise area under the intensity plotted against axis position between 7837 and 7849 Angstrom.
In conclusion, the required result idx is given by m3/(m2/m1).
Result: 72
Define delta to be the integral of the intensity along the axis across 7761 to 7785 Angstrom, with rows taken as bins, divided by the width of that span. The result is 6.01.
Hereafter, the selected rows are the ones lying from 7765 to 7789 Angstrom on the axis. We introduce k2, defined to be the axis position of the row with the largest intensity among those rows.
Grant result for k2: 7767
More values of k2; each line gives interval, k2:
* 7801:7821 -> 7803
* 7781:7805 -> 7795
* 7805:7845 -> 7843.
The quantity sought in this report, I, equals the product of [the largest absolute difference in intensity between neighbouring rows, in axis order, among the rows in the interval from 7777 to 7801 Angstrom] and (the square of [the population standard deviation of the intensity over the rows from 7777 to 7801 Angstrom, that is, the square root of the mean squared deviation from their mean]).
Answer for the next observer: 0.0047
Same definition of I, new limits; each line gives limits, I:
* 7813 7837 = 0.0019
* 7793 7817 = 0.0011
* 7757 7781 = 0.0008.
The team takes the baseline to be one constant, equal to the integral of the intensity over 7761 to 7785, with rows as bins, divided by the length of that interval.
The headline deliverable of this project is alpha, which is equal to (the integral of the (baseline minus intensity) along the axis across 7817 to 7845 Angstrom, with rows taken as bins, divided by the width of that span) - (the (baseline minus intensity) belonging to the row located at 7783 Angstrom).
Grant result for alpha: -0.07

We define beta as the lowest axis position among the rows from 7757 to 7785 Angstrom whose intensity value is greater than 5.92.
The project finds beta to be 7759 Angstrom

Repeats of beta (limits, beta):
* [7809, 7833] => 7827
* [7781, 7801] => 7791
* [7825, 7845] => 7827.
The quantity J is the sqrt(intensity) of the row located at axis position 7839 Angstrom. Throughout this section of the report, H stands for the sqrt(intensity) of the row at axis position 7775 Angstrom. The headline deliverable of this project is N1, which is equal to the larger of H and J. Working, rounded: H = 2.45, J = 2.43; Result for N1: 2.45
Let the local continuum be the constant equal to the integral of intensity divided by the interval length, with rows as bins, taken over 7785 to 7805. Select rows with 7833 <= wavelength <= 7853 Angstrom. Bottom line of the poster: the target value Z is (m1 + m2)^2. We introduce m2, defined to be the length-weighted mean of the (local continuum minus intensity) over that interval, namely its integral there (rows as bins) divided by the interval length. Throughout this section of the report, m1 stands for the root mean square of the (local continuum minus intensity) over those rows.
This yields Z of 0.04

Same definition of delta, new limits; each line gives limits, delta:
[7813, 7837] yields 5.85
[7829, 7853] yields 5.94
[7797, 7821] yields 5.95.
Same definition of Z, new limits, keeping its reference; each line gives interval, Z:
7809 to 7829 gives 0.07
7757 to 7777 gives 0.00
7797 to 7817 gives 0.01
